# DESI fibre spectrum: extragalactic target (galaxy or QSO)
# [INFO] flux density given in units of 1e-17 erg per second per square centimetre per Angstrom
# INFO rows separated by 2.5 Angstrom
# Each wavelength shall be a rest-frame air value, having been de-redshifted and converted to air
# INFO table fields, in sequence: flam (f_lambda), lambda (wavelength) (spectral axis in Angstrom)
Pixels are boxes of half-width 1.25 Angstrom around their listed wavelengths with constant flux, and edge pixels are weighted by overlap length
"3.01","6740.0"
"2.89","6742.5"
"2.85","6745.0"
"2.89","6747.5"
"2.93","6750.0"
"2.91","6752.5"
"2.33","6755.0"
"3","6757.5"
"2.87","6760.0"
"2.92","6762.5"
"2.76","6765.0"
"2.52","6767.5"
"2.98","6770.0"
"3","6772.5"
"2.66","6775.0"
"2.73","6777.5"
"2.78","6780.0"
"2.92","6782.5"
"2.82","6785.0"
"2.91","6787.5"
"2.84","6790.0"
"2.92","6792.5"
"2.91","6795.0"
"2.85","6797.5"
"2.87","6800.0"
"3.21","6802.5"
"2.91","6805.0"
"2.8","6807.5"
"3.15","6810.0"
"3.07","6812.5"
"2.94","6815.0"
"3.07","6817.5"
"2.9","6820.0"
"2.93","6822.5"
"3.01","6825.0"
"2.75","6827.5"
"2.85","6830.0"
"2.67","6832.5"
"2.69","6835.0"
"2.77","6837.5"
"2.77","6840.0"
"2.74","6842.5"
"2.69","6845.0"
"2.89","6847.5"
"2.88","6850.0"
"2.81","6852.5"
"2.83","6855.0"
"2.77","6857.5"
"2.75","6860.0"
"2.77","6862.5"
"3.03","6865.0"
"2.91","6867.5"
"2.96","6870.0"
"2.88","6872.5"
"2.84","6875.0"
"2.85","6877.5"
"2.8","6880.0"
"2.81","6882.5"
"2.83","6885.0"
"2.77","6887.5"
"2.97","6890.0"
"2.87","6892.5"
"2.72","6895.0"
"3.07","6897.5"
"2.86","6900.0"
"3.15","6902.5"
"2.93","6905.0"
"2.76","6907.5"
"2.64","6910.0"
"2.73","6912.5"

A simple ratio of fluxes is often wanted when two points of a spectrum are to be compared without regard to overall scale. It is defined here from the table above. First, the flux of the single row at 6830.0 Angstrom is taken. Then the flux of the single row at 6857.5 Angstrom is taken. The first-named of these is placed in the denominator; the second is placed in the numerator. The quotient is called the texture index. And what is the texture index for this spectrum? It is 0.97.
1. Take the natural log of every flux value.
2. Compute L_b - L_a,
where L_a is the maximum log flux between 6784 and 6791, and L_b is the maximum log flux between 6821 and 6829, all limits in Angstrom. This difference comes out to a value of 0.03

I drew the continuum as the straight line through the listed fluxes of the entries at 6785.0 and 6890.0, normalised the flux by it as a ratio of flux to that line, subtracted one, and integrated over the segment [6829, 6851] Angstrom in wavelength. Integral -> -0.98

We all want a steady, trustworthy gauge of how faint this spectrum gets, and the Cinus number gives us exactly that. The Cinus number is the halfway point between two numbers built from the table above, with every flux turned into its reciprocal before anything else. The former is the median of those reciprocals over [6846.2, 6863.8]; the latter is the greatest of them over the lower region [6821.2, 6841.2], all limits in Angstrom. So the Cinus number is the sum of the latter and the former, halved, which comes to 0.365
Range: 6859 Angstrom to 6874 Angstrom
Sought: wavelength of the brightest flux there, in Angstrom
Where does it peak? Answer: 6865.0 Angstrom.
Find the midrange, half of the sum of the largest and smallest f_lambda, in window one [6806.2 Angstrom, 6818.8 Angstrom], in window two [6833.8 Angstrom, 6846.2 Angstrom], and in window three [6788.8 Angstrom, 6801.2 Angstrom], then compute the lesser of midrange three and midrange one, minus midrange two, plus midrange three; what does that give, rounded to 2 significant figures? 3.0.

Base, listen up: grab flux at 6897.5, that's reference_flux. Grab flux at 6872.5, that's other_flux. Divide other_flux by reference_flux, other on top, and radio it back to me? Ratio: 0.94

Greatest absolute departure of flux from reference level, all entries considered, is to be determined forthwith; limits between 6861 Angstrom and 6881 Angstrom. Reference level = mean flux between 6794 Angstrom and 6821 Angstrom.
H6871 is 0.20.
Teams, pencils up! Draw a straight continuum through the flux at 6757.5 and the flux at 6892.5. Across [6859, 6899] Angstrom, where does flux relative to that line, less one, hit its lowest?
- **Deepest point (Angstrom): 6860.0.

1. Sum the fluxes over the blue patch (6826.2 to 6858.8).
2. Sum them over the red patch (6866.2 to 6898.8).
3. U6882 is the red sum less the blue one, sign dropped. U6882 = 1.17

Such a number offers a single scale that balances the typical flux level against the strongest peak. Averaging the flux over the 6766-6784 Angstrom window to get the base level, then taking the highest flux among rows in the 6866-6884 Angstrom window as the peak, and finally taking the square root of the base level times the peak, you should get 2.88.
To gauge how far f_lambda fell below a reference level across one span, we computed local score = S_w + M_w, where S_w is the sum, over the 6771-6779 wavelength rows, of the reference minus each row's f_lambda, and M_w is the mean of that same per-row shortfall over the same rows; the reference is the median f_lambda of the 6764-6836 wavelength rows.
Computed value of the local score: 0.41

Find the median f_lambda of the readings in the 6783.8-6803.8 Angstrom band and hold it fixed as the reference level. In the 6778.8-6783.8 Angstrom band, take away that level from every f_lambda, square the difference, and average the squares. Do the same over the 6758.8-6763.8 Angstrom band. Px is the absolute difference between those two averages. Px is 0.006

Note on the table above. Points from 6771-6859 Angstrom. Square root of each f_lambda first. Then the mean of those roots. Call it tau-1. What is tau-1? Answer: 1.69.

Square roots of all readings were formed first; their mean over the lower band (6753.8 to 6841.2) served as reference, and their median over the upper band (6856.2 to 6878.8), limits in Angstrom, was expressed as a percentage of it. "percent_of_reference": 100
